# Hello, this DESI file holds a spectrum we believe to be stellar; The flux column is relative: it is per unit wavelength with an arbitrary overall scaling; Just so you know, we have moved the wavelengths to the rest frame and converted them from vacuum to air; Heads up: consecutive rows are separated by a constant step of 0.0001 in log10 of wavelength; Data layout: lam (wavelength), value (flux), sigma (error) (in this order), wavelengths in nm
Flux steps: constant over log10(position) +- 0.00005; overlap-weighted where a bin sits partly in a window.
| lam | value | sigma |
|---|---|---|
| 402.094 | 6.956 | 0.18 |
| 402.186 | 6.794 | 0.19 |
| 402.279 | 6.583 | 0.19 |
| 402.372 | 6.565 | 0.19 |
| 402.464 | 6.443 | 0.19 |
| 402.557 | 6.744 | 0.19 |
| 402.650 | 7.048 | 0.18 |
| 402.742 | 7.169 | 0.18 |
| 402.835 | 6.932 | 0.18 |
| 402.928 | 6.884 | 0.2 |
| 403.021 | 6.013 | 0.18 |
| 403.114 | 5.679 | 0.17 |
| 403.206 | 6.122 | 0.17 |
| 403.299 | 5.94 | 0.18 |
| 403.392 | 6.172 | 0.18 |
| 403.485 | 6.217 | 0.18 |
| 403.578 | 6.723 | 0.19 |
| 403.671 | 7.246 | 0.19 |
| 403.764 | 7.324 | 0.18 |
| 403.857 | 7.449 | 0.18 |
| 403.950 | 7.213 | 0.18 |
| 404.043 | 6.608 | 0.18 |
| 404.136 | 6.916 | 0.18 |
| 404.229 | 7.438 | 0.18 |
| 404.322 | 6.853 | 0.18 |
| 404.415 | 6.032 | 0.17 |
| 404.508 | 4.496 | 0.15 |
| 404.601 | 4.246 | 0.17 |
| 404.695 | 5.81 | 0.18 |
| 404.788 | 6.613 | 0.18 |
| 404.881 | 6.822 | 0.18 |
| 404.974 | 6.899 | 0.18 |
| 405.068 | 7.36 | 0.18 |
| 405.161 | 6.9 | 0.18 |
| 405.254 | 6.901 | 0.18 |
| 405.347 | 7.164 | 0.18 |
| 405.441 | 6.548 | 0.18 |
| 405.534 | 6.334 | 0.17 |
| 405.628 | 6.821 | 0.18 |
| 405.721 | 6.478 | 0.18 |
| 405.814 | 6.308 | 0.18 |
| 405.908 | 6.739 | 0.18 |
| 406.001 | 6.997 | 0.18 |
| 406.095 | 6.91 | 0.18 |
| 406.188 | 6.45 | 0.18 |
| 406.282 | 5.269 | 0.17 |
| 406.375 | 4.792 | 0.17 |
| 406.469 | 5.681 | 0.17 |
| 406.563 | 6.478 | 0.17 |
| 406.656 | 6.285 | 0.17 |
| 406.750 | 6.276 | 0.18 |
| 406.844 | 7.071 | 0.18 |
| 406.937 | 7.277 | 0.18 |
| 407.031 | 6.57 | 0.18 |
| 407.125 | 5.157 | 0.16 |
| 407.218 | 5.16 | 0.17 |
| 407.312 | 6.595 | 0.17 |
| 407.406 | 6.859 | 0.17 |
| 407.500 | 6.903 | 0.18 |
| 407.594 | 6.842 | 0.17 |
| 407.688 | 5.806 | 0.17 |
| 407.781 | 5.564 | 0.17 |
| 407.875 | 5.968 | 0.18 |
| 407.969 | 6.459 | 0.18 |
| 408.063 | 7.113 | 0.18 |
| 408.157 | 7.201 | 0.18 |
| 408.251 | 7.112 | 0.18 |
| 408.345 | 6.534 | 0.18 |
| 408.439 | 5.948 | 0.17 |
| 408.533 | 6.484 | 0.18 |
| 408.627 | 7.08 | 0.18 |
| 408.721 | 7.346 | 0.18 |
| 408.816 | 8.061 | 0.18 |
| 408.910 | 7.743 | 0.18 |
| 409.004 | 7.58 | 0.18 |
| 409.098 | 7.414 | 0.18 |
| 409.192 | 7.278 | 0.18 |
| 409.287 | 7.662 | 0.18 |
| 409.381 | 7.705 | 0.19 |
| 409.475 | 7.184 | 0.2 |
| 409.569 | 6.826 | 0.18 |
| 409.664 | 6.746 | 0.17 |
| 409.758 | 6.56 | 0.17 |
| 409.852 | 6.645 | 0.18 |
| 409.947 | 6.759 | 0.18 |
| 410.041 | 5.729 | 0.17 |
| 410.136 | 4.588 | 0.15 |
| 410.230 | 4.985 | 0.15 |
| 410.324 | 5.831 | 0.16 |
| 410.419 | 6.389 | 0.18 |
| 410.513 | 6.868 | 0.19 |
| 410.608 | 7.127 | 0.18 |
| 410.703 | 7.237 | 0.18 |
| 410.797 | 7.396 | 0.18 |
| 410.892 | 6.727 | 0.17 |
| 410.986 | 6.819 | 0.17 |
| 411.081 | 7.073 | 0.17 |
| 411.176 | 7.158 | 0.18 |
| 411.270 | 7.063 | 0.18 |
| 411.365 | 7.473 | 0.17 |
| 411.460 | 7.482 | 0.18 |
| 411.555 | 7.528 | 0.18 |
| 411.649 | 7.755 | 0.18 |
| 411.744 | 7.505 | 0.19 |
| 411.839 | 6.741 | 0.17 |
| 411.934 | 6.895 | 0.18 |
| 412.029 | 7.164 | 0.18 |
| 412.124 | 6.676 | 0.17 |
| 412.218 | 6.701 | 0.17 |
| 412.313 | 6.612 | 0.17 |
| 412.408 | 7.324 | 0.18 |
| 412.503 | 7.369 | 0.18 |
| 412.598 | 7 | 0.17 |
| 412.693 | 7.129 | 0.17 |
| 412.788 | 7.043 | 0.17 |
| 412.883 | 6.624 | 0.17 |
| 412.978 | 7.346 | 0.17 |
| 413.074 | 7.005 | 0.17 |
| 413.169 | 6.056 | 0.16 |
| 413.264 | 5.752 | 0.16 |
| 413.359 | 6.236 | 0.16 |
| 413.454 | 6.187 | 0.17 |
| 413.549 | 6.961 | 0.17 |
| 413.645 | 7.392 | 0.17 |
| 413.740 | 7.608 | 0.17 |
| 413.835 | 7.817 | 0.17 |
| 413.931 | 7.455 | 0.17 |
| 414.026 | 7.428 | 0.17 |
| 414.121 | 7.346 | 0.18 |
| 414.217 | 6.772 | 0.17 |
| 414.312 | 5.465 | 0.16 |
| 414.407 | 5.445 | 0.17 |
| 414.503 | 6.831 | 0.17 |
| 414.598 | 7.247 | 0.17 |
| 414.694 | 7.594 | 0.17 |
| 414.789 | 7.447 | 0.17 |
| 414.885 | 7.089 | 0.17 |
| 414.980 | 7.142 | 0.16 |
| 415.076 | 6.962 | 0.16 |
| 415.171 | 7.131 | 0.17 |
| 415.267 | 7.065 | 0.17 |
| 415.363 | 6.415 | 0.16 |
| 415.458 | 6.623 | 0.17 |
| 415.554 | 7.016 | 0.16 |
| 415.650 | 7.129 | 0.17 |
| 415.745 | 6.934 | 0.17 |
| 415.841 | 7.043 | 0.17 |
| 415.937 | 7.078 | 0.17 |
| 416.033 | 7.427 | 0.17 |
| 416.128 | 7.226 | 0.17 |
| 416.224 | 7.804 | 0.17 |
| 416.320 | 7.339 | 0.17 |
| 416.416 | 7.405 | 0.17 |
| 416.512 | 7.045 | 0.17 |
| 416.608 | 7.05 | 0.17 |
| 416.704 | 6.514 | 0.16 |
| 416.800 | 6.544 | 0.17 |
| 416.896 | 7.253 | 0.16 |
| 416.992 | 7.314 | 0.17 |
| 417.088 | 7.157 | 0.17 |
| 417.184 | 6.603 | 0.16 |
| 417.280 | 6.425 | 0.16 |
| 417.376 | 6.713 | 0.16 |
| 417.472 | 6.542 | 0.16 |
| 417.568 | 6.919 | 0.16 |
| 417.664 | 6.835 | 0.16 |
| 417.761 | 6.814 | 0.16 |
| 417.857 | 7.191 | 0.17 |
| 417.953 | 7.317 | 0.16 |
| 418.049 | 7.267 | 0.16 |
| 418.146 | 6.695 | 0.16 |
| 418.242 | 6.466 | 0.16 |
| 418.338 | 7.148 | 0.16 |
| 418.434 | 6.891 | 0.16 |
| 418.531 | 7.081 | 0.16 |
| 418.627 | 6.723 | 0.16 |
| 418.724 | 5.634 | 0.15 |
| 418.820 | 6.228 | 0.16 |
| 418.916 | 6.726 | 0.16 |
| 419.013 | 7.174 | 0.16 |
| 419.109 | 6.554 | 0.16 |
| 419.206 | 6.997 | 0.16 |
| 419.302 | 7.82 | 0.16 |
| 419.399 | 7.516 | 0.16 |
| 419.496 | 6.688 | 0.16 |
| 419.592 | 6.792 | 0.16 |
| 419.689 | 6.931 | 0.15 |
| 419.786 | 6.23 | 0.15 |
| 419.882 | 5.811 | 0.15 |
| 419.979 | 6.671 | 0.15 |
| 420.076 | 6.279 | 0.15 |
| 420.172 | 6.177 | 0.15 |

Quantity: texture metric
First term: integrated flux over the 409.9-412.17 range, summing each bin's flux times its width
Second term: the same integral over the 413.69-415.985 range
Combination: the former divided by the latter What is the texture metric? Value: 0.96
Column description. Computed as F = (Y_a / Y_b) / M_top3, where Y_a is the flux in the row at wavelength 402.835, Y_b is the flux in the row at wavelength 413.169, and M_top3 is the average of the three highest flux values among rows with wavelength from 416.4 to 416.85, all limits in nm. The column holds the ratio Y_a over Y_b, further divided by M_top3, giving 0.160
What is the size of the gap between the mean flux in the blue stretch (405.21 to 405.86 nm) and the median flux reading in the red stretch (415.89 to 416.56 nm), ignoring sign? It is 0.69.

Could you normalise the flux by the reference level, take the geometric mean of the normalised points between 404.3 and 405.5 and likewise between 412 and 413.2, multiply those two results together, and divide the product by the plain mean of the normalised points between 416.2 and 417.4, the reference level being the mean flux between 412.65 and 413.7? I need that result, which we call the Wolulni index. 0.92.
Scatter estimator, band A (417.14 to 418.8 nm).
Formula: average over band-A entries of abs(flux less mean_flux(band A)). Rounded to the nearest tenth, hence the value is 0.3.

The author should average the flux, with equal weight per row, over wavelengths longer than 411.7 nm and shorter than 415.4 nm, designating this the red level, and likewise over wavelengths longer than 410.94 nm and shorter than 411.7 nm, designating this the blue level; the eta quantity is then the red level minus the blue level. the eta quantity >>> -0.4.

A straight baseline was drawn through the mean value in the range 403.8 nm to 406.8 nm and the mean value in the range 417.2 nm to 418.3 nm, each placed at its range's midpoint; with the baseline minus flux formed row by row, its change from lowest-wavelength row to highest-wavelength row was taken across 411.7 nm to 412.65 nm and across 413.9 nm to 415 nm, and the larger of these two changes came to 0.53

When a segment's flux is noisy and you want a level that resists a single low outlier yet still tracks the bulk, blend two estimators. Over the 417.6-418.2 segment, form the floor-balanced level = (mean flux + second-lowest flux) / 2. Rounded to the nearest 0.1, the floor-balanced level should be 6.9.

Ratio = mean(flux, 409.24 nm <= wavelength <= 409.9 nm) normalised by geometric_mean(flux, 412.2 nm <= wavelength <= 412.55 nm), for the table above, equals 1.01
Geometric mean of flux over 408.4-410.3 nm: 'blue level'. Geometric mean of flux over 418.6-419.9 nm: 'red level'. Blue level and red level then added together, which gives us 13.43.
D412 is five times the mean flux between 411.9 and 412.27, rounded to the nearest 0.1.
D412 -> 34.3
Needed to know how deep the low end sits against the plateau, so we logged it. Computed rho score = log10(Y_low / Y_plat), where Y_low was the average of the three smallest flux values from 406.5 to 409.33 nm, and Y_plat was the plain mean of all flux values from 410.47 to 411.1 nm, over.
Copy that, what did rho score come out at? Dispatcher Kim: -0.12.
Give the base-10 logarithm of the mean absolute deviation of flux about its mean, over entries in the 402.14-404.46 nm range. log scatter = -0.38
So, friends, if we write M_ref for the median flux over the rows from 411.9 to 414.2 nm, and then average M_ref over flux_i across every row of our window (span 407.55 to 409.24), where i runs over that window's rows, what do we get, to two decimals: 1.03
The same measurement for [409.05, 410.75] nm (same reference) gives 1.08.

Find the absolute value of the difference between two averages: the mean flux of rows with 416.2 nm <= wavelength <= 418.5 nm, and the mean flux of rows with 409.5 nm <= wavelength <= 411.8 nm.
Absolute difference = 0.2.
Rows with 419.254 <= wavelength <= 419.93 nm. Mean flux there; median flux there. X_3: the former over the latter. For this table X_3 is 1.01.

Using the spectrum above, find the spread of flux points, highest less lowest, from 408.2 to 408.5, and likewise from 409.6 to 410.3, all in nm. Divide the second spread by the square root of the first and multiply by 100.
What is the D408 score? 201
